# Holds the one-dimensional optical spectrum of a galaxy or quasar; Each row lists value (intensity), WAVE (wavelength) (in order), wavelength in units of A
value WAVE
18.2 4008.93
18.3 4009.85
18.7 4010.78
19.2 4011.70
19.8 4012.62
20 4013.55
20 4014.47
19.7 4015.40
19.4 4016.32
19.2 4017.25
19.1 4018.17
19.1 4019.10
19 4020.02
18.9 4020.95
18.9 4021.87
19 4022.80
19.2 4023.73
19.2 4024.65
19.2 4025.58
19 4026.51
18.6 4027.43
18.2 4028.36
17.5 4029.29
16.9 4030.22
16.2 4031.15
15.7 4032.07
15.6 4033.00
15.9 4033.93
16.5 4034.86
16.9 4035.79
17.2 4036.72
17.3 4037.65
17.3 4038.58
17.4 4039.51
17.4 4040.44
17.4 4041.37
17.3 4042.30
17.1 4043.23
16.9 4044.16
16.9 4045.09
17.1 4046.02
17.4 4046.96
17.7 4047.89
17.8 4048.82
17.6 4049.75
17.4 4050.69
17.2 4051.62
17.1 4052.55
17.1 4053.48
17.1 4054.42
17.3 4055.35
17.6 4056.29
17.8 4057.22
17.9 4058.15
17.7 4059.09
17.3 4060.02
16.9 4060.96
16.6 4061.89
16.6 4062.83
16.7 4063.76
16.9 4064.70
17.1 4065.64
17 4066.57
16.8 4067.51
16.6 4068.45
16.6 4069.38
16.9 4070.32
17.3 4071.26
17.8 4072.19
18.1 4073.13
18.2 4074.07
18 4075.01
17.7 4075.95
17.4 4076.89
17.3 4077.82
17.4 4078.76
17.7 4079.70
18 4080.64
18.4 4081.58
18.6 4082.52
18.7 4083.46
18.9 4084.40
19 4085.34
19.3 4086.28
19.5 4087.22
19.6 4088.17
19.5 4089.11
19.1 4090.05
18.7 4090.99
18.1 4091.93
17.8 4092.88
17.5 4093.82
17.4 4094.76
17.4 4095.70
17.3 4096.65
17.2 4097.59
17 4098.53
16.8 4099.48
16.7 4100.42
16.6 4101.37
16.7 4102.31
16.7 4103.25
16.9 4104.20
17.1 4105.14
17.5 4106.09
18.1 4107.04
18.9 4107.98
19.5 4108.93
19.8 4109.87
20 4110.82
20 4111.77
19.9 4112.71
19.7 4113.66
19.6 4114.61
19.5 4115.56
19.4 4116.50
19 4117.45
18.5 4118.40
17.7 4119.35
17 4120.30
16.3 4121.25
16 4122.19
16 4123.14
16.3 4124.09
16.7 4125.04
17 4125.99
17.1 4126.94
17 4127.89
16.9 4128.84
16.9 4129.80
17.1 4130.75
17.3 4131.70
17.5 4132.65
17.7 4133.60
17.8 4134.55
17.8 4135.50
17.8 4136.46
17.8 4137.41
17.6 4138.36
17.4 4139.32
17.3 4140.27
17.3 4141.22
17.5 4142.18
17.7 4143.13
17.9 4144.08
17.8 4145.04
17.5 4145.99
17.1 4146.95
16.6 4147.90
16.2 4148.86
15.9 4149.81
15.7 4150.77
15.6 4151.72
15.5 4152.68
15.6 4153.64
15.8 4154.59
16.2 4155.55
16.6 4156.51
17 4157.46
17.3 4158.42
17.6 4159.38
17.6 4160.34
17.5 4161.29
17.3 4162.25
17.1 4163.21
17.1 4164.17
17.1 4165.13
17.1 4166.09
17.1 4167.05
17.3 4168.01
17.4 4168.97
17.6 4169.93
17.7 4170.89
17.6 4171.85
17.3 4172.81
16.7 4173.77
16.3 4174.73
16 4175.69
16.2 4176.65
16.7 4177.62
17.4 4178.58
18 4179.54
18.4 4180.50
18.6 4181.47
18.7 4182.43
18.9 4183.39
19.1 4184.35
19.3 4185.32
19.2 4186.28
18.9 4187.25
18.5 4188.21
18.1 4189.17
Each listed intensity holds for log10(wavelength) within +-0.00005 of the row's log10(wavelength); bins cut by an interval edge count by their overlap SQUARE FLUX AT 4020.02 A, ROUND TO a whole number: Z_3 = 361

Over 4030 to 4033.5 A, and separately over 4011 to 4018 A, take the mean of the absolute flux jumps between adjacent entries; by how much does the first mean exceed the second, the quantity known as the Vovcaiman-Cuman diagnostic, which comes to 0.17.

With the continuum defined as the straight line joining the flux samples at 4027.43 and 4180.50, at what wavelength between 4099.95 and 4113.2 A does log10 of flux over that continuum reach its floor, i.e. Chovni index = 4101.37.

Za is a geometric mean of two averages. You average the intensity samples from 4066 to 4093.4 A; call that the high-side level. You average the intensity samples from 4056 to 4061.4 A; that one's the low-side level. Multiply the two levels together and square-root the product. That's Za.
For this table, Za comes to 17.8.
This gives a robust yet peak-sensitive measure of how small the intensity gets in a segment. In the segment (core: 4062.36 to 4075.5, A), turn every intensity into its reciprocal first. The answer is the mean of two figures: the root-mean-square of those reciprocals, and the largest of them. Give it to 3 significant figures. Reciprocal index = 0.0593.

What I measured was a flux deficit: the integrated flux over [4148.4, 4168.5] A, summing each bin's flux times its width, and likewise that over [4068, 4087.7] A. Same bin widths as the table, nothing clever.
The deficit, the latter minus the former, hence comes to 19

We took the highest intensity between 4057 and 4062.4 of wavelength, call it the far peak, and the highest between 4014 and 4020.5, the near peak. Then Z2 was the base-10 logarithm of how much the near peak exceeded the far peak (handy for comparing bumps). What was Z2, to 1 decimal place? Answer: 0.3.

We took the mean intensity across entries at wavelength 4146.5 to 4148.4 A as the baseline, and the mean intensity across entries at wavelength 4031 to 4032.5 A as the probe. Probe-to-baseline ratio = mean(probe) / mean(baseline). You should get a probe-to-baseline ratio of 0.95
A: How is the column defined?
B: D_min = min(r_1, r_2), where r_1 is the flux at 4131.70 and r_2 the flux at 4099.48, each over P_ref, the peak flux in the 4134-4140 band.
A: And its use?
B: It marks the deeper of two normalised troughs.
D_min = 0.94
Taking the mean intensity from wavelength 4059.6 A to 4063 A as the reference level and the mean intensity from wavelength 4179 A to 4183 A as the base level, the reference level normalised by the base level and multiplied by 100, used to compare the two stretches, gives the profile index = 91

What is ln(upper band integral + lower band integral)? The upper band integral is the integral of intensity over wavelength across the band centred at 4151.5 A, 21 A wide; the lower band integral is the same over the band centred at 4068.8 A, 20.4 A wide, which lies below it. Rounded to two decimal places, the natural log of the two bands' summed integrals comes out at 6.56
